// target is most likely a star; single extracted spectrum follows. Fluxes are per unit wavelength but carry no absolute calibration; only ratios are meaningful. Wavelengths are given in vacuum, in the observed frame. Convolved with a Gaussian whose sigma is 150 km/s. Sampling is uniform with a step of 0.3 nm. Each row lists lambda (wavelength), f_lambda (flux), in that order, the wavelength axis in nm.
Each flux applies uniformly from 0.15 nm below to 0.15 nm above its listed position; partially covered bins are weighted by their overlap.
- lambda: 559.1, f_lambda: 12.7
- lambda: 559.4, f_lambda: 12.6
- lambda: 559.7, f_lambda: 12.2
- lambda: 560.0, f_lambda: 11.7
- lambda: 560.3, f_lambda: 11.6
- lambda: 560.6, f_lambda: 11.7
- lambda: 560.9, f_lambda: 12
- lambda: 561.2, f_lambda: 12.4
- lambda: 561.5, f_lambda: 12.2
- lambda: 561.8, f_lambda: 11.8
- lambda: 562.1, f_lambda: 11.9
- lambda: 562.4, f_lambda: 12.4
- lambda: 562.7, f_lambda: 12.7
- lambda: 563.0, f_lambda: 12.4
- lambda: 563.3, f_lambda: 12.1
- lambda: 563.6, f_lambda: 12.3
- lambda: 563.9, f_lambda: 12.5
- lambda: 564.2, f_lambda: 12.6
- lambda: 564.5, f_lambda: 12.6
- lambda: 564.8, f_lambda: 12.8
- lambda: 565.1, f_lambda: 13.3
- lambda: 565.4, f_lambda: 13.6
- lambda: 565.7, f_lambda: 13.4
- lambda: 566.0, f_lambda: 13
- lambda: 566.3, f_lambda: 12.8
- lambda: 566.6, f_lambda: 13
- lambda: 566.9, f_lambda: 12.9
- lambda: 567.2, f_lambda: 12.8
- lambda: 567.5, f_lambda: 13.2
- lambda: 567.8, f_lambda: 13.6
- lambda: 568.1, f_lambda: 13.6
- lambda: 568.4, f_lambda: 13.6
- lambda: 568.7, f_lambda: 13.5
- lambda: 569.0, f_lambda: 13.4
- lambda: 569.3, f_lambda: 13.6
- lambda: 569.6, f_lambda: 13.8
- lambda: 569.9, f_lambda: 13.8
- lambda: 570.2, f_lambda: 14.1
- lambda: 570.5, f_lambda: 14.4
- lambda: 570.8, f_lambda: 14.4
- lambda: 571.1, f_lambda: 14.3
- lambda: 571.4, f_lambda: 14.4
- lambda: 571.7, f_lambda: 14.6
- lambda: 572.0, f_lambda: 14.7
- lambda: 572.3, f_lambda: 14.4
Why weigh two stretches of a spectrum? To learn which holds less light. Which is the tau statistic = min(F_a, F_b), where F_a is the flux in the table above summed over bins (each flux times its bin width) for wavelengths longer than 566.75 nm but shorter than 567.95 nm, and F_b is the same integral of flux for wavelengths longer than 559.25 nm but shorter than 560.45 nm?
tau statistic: 14.4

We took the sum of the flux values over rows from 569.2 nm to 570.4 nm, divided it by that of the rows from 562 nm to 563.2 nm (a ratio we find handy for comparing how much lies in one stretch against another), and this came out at 1.119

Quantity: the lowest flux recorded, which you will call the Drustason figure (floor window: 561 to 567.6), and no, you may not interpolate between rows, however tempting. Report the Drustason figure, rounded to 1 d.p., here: 11.8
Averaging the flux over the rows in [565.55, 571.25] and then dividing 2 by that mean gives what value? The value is 0.148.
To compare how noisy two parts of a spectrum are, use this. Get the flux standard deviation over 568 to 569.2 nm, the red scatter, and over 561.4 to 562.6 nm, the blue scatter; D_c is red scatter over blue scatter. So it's 0.35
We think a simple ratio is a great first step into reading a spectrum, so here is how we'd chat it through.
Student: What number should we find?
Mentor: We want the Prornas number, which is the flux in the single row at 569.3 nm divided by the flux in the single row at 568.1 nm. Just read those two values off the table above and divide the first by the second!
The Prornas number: 1.00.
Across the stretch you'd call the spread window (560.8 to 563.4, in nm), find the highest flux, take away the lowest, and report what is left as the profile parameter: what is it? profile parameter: 0.90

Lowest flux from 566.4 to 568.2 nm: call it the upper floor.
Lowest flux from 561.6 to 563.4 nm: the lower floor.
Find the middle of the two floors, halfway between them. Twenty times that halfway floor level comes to 246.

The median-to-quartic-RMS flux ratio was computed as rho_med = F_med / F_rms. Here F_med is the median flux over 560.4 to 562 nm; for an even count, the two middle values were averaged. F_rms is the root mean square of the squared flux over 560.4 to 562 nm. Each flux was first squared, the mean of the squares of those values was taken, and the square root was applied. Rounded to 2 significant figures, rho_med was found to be 0.083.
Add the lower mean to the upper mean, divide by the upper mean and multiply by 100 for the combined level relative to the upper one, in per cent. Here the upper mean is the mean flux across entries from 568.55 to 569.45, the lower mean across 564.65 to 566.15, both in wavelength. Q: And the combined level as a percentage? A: 198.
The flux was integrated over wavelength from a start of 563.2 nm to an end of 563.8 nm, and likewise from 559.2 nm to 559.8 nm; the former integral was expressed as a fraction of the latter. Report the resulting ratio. 0.98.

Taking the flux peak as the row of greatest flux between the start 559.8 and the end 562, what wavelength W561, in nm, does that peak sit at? 561.2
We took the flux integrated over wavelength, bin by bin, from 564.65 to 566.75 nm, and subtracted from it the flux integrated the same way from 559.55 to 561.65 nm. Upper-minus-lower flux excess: 2.4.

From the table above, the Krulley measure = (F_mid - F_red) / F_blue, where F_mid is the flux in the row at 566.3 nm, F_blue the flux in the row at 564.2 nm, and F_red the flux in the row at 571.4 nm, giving -0.13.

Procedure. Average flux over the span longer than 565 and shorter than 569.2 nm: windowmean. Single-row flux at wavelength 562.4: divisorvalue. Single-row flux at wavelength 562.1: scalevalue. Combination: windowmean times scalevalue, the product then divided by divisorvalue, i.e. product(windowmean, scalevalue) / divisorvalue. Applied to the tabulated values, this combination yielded 12.7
